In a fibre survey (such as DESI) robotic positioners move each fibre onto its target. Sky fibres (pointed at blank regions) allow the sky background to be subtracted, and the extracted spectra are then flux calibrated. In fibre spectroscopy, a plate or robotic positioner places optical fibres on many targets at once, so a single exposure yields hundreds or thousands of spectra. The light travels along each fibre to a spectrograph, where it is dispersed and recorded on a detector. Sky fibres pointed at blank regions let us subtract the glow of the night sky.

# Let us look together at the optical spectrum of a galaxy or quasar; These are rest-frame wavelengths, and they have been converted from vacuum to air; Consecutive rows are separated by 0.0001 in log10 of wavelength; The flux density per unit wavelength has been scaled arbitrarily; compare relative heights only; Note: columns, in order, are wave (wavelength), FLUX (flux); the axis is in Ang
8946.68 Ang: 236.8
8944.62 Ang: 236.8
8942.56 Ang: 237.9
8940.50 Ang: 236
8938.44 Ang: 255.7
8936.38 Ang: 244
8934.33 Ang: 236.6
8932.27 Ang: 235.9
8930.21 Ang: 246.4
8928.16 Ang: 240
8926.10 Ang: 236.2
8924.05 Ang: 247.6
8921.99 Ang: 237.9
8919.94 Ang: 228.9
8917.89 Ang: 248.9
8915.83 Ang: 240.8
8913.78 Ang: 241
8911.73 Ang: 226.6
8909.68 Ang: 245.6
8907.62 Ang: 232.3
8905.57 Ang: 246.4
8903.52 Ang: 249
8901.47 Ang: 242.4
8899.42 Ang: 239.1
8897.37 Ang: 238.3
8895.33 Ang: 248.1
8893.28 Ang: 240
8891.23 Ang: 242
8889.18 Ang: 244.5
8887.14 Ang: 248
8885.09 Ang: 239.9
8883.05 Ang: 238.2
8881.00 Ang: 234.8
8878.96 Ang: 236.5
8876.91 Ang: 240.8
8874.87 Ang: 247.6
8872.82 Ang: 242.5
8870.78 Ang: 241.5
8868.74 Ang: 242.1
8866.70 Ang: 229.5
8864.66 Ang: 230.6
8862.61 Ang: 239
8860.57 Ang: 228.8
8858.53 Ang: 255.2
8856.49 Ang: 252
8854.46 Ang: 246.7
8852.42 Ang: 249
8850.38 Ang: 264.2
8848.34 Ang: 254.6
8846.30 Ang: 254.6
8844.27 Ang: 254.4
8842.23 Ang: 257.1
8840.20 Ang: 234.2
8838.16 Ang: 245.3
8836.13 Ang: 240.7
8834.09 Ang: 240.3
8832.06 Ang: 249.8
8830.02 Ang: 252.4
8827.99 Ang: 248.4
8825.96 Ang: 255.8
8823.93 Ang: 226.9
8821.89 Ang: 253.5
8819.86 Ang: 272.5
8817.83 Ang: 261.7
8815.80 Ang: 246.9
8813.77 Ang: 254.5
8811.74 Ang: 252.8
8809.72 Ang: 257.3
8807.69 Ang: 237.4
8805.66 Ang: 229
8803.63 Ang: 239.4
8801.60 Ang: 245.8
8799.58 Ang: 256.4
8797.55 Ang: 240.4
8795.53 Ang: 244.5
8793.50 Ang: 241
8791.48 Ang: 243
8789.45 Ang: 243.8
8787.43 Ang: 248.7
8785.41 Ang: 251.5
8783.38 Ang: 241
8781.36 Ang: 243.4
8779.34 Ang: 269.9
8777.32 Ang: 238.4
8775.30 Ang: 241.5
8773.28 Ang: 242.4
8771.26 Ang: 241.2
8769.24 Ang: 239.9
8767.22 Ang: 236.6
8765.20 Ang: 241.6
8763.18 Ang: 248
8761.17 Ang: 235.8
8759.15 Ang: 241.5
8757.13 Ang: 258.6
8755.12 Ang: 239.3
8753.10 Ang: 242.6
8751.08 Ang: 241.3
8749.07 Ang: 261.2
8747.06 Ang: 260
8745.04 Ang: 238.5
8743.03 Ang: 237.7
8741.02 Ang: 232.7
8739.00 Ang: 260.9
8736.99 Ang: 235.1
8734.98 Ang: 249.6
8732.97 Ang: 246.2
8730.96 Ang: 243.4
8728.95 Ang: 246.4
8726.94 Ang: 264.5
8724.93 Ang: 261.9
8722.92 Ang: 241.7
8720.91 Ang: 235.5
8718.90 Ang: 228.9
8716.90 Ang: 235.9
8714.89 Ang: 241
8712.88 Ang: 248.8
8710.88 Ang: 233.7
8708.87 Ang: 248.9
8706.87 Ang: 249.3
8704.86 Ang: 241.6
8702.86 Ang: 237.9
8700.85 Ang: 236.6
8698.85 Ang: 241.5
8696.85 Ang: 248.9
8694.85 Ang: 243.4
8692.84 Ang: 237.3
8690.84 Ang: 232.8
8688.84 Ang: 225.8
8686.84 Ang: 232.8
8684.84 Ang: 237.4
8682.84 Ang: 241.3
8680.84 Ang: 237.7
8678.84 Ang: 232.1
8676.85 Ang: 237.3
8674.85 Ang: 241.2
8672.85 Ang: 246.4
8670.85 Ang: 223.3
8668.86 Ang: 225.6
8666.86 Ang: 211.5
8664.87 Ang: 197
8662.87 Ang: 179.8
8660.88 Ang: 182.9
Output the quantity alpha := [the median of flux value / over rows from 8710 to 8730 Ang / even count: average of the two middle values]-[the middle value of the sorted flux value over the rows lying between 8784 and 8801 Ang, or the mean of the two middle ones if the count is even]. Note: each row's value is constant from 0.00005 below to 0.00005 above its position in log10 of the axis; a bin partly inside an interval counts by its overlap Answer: -3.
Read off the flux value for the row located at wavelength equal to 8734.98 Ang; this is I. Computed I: 249.6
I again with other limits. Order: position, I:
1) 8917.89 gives 248.9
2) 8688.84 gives 225.8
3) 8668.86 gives 225.6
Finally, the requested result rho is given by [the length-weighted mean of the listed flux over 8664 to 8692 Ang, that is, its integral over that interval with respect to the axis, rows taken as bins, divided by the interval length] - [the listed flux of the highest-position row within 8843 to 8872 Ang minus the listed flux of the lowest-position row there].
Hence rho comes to 243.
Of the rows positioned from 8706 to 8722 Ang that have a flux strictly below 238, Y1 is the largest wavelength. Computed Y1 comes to 8720.91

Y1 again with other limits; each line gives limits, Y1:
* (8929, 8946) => 8944.62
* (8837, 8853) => 8840.20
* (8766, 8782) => 8767.22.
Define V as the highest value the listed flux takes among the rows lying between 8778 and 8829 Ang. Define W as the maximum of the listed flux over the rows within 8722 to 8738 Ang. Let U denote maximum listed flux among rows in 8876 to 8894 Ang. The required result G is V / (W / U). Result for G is 256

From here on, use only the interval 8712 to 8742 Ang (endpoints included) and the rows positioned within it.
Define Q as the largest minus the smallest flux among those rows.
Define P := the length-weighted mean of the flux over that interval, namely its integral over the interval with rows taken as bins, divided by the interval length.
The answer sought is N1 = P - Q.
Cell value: 209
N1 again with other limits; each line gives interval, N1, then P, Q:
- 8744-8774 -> 219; 245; 25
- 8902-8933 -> 218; 240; 22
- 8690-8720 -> 220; 240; 20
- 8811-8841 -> 203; 249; 46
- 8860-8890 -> 220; 239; 19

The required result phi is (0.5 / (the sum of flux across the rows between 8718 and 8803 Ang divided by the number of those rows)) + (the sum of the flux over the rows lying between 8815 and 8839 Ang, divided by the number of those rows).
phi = 250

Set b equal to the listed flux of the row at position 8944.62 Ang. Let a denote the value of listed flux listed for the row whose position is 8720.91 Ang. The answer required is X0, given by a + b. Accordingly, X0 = 472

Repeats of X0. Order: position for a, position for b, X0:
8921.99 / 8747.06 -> 498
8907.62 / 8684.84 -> 470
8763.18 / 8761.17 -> 484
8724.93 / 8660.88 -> 445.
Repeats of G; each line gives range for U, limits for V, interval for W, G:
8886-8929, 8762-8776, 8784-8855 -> 227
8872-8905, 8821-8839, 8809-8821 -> 234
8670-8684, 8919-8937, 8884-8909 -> 245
